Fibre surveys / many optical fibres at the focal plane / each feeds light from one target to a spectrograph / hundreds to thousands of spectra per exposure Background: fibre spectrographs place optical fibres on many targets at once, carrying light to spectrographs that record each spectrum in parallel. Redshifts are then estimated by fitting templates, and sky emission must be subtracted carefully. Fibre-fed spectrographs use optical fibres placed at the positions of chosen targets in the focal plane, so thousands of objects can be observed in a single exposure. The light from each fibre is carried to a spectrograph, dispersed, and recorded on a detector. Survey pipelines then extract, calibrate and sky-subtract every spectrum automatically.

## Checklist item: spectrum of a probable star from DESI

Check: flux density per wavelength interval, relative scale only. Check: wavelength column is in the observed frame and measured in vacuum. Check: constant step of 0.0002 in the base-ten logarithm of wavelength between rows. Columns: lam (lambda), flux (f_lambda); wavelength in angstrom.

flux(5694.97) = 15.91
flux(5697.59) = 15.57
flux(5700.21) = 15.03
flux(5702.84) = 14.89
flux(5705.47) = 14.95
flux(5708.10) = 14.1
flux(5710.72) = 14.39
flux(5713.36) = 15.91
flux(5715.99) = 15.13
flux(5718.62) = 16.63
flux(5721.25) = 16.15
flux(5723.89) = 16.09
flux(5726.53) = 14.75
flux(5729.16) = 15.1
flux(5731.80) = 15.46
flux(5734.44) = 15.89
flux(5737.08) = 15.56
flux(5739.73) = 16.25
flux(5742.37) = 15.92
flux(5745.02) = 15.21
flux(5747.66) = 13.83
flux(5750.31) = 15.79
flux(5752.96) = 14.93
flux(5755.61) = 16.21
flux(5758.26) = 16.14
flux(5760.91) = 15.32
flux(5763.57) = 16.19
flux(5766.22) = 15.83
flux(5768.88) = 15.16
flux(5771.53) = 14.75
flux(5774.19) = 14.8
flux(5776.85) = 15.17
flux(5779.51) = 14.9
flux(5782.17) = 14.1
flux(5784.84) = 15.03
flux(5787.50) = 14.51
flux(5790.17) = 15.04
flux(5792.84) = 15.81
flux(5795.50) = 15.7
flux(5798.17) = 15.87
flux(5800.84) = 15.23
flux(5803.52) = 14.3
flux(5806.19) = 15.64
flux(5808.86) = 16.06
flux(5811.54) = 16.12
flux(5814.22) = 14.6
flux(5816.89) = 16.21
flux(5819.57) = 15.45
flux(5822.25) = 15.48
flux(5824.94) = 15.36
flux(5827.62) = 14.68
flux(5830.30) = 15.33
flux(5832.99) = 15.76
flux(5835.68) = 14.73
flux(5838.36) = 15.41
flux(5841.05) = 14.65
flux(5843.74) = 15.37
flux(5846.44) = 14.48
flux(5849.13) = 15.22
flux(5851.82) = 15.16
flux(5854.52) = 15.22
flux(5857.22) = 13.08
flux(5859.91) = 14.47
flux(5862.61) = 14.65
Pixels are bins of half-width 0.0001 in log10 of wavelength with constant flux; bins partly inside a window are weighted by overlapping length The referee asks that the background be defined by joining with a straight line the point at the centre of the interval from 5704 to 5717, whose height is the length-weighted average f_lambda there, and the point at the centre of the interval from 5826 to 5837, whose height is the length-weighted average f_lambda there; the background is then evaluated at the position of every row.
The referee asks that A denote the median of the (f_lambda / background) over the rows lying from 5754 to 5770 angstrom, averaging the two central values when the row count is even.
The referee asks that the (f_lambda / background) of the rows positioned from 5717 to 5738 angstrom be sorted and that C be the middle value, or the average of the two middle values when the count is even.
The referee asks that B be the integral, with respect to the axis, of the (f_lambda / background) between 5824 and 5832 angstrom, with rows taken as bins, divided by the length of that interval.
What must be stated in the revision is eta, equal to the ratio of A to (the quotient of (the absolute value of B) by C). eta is 1.12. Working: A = 1.07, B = 1.001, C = 1.05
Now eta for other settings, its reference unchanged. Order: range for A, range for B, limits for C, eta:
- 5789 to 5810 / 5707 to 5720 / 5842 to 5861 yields 1.01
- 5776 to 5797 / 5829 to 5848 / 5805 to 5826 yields 1.03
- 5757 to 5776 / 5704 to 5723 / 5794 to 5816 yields 1.03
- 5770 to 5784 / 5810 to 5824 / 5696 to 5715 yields 0.96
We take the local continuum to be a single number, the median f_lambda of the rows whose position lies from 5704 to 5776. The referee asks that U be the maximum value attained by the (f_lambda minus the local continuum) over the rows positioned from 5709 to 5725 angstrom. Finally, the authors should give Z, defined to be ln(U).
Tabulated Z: 0.2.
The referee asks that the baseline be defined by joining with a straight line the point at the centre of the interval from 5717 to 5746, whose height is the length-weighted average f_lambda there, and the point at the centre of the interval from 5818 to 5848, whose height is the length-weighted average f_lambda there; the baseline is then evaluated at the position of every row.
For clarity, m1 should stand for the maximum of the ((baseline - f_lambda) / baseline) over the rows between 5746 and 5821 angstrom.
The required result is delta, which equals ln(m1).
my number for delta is -2.2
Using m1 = 0.116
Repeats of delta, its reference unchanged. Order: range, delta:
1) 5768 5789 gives -2.4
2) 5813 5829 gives -3.1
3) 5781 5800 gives -2.4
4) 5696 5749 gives -2.2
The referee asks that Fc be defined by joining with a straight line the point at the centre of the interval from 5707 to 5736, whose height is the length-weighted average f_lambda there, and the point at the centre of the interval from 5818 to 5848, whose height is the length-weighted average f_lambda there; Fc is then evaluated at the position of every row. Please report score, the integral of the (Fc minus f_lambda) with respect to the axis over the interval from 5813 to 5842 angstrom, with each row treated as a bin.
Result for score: -2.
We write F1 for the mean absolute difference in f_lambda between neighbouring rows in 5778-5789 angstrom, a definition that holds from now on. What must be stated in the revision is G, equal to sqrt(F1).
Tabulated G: 0.87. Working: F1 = 0.75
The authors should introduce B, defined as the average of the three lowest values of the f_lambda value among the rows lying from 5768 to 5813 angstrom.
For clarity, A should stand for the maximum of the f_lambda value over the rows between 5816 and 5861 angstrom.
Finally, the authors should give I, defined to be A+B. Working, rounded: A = 16.21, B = 14.30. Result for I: 30.5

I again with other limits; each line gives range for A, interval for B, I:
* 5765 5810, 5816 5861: 30.1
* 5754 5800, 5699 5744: 30.6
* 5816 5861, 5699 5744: 30.6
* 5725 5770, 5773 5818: 30.6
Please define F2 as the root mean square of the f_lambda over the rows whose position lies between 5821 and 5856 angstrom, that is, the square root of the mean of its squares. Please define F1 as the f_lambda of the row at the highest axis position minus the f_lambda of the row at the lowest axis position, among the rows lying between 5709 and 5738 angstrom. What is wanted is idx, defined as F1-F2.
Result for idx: -14.0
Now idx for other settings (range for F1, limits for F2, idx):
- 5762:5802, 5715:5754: -16.5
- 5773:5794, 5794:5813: -14.6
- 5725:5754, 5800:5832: -15.2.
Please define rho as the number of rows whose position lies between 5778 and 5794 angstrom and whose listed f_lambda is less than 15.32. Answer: 5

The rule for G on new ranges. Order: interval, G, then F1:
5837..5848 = 0.89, 0.79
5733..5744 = 0.67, 0.45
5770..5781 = 0.48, 0.23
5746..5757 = 1.17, 1.37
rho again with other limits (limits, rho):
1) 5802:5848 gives 6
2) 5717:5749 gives 4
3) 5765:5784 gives 6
